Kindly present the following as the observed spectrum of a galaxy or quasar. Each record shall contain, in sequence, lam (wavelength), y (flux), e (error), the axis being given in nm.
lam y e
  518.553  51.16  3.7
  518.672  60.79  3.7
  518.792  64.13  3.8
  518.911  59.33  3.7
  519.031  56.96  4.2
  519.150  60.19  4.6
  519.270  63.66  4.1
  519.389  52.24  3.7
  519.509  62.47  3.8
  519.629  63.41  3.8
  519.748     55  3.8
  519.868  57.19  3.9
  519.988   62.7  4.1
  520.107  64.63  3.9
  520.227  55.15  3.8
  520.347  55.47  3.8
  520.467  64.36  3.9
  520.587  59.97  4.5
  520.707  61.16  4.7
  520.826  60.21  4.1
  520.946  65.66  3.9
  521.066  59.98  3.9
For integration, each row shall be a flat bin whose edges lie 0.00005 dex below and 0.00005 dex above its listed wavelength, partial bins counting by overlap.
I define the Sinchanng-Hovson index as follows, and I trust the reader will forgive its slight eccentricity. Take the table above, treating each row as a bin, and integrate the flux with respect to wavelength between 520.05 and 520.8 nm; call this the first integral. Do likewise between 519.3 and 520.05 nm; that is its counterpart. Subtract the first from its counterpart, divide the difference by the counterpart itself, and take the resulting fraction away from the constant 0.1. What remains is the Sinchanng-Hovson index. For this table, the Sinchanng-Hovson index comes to 0.12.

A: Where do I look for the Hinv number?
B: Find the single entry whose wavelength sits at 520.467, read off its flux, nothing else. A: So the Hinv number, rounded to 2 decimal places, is 64.36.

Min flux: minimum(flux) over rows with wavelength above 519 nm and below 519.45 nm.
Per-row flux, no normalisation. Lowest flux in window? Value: 52.24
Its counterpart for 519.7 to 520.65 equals 55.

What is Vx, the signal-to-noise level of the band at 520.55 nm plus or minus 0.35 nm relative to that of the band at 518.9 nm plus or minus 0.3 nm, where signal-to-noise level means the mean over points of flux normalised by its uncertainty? 0.95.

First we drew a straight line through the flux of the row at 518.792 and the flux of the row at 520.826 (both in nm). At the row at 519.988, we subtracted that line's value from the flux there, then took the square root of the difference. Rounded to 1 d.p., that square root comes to 0.9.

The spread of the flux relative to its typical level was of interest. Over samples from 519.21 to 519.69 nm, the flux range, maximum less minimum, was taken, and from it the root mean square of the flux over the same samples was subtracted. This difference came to -49.2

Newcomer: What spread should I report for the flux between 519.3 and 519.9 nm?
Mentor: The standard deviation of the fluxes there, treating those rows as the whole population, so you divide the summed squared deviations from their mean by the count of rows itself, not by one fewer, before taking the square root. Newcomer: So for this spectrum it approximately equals 4.3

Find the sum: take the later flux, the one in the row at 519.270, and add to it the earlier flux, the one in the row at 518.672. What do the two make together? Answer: 124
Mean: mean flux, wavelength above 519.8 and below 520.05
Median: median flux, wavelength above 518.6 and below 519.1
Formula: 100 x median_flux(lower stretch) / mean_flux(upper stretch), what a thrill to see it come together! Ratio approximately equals 100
